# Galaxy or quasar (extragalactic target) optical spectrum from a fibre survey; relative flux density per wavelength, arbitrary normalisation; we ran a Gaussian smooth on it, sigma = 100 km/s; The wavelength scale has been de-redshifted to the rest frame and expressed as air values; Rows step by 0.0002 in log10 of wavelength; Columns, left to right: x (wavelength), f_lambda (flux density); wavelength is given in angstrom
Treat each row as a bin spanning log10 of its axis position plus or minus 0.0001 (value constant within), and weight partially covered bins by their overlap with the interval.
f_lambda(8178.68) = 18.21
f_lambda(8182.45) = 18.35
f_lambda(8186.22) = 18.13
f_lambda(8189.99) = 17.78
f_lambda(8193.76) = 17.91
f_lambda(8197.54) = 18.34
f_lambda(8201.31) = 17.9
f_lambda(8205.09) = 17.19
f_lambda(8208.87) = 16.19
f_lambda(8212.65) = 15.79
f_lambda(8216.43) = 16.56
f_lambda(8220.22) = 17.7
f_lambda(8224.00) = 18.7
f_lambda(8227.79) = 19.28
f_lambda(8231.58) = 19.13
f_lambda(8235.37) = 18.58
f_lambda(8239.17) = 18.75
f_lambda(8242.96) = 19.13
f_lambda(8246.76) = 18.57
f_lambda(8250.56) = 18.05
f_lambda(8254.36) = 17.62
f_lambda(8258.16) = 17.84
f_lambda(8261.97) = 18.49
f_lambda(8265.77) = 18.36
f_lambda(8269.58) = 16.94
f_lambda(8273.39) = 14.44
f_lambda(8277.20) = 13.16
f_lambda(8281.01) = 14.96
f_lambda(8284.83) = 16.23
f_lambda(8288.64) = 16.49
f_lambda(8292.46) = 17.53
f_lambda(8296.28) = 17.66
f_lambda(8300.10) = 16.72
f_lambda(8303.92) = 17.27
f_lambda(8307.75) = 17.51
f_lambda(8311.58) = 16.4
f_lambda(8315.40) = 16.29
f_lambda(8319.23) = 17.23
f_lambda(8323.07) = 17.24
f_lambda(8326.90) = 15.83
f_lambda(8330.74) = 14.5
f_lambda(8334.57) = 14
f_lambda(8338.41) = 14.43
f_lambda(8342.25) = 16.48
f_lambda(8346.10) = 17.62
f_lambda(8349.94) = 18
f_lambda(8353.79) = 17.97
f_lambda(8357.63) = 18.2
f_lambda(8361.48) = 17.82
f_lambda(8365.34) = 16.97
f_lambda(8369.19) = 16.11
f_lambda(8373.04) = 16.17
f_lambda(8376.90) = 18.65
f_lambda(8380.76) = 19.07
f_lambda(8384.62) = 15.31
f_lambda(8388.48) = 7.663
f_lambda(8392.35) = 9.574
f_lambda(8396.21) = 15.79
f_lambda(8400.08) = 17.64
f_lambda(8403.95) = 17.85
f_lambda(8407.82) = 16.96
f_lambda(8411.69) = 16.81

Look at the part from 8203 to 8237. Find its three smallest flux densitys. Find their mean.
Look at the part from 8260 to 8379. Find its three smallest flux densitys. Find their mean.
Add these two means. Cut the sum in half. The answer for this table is 15.0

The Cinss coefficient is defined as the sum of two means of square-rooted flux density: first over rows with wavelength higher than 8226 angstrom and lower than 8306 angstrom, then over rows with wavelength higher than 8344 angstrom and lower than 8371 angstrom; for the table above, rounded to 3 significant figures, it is 8.35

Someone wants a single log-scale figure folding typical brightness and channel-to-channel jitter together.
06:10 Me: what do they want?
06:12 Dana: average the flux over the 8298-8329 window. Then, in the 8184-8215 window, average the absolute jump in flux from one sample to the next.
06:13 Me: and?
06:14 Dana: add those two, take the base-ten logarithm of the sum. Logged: 1.238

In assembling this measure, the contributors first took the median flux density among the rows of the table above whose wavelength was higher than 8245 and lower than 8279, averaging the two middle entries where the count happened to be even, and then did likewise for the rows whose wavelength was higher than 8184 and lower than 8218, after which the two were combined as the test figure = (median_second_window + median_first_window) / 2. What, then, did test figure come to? 17.8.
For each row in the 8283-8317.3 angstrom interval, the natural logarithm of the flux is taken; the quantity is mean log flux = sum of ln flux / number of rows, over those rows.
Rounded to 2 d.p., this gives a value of 2.83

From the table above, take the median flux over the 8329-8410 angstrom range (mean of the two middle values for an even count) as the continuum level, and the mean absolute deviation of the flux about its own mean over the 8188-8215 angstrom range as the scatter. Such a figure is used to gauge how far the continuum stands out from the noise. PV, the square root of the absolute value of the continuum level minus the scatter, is 4.02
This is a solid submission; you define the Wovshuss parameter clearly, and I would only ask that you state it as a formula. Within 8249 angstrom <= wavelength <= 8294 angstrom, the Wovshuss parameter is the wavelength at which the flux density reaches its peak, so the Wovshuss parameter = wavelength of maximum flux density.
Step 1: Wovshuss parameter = 8261.97 angstrom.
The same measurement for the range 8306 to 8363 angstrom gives 8357.63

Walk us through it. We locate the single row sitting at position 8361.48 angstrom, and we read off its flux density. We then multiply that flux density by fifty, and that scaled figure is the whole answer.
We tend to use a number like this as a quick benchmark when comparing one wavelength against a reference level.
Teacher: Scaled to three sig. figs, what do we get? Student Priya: 891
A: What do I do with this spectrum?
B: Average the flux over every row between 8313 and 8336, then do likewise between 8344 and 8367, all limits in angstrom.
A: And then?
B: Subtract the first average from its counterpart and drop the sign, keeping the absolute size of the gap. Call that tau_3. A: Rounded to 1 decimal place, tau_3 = 1.9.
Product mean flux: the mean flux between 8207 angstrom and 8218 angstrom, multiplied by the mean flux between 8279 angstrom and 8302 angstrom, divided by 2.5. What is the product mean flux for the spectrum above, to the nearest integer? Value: 107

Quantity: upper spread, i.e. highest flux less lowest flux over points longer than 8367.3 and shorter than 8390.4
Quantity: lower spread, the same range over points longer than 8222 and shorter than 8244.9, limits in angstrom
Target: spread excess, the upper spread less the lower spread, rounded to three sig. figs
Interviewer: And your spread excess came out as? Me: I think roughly 10.7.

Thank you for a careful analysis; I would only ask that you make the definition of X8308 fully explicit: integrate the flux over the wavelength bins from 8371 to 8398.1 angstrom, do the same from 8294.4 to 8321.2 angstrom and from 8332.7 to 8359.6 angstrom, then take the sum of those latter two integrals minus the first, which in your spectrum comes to 509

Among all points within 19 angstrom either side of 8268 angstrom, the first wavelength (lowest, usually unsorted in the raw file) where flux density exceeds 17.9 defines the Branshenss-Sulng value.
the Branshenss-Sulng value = 8250.56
